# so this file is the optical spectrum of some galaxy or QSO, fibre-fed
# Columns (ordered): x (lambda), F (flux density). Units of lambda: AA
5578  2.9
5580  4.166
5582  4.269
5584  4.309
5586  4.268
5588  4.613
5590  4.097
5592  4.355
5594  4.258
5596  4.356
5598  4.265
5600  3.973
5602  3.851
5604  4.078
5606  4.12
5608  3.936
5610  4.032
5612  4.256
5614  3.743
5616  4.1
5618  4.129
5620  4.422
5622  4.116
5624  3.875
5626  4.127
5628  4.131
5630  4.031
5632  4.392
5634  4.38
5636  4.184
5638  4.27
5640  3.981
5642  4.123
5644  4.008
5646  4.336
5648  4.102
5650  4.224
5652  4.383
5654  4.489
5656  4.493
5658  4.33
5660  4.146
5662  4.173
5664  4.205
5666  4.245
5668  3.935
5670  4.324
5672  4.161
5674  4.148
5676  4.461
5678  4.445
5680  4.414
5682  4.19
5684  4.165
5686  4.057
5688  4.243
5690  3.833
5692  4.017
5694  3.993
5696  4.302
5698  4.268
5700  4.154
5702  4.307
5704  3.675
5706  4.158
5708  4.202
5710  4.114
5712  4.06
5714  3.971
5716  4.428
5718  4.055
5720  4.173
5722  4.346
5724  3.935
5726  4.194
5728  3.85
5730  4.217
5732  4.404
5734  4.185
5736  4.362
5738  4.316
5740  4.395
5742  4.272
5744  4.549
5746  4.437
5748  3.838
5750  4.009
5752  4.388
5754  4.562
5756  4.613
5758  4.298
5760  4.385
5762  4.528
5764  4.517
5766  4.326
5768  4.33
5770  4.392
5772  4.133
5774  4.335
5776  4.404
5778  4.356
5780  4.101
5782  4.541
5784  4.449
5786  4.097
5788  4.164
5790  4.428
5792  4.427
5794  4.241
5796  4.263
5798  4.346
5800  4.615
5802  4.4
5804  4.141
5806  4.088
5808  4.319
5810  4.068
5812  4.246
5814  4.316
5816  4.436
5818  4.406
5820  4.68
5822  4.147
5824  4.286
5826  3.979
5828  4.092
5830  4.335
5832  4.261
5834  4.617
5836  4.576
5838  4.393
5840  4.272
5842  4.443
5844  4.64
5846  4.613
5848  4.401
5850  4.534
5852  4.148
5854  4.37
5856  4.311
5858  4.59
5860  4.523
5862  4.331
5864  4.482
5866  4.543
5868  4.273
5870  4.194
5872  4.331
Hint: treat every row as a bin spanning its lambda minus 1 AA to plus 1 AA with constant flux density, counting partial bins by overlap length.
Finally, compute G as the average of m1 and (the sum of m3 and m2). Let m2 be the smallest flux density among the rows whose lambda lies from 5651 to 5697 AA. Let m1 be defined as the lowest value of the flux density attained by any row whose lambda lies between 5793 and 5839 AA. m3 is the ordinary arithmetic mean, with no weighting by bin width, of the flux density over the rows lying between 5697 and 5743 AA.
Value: 5.99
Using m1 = 3.979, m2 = 3.833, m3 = 4.18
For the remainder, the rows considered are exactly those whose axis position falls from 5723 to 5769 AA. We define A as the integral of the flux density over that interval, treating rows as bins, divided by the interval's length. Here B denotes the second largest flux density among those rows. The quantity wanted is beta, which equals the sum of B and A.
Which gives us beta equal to 8.86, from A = 4.30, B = 4.562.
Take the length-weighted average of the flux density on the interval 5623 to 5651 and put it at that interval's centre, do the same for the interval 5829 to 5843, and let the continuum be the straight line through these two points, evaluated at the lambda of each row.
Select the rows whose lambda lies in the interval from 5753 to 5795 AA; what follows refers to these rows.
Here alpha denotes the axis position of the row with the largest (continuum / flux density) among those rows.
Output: 5786 AA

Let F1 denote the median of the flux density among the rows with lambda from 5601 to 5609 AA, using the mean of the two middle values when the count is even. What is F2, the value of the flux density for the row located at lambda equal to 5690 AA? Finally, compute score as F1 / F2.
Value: 1.05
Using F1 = 4.01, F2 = 3.833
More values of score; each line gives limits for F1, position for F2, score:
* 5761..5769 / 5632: 1.01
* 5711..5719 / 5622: 0.99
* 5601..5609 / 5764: 0.89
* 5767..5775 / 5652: 0.99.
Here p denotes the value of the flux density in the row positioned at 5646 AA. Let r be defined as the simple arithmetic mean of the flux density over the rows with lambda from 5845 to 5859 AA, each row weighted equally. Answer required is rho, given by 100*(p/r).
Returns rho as 98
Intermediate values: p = 4.336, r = 4.42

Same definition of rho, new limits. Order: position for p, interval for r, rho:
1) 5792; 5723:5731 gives 109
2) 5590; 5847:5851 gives 92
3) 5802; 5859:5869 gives 99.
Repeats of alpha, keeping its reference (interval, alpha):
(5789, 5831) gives 5826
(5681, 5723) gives 5704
